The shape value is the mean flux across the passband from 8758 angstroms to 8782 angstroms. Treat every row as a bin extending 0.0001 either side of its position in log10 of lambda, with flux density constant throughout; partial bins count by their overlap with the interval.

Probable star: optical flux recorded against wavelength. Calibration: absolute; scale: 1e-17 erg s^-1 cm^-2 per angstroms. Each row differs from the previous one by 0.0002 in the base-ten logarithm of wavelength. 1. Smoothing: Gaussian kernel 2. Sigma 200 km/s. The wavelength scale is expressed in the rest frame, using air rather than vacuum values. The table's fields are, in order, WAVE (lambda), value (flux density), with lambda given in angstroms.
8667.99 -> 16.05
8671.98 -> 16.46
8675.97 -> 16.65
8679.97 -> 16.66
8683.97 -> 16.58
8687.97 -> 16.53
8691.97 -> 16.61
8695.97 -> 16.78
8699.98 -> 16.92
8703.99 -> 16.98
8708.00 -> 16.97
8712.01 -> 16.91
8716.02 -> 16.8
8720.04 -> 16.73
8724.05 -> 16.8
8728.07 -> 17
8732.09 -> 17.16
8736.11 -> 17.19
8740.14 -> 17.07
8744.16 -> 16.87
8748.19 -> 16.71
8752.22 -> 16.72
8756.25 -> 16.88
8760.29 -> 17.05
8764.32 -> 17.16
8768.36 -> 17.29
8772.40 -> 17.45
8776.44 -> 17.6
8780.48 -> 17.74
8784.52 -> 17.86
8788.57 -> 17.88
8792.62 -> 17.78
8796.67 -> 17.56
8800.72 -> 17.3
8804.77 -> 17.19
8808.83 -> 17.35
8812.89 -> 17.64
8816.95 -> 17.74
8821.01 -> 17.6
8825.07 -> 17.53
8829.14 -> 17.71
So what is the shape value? 17.4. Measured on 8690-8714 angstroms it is 16.9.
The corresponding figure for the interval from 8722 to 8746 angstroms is 17.0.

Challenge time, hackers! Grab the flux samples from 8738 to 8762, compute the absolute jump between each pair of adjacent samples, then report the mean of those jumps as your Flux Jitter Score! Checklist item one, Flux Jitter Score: 0.14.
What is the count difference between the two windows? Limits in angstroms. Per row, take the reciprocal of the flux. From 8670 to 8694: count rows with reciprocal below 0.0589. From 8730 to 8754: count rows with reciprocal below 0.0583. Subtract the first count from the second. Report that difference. 2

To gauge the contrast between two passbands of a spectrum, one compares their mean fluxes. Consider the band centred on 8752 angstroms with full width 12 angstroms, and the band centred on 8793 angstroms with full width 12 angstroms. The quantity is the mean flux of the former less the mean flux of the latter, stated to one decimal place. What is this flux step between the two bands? -1.0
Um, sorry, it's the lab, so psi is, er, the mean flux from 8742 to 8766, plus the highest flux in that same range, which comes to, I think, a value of 34.1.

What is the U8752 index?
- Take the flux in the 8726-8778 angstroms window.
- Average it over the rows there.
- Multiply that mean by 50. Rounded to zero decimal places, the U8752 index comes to 854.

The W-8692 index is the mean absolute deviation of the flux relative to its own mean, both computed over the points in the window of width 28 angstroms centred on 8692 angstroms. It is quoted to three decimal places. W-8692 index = 0.146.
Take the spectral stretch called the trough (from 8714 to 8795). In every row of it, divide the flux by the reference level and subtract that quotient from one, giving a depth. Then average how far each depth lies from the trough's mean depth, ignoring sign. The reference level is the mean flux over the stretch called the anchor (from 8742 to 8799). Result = 0.019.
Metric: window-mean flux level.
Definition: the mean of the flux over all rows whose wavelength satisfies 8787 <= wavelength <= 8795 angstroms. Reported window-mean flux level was 17.8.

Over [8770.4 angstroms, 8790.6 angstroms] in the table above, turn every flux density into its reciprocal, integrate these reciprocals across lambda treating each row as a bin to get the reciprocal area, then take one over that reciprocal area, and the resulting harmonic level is 0.876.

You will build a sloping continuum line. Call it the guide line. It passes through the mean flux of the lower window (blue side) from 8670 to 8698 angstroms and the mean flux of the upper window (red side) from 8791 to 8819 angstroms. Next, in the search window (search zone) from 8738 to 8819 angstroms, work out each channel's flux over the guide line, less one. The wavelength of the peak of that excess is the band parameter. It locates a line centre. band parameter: 8784.52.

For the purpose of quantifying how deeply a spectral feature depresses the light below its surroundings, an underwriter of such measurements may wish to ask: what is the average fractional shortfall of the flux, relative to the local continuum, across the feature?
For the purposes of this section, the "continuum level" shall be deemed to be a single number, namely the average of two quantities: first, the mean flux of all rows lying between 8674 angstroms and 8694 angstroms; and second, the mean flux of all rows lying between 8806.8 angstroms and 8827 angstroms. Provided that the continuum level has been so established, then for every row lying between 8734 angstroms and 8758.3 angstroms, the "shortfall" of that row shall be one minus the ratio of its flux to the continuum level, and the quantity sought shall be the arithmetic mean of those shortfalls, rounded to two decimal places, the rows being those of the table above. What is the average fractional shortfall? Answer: 0.01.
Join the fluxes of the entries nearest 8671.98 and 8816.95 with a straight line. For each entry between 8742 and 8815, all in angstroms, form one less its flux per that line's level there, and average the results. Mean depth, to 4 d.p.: 0.0038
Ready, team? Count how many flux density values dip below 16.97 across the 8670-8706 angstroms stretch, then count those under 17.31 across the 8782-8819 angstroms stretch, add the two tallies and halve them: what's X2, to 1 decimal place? 5.0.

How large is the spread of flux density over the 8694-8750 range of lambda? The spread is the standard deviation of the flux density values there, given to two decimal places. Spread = 0.15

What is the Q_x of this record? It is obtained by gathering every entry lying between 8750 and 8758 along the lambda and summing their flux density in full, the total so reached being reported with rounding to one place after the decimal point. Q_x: 33.6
